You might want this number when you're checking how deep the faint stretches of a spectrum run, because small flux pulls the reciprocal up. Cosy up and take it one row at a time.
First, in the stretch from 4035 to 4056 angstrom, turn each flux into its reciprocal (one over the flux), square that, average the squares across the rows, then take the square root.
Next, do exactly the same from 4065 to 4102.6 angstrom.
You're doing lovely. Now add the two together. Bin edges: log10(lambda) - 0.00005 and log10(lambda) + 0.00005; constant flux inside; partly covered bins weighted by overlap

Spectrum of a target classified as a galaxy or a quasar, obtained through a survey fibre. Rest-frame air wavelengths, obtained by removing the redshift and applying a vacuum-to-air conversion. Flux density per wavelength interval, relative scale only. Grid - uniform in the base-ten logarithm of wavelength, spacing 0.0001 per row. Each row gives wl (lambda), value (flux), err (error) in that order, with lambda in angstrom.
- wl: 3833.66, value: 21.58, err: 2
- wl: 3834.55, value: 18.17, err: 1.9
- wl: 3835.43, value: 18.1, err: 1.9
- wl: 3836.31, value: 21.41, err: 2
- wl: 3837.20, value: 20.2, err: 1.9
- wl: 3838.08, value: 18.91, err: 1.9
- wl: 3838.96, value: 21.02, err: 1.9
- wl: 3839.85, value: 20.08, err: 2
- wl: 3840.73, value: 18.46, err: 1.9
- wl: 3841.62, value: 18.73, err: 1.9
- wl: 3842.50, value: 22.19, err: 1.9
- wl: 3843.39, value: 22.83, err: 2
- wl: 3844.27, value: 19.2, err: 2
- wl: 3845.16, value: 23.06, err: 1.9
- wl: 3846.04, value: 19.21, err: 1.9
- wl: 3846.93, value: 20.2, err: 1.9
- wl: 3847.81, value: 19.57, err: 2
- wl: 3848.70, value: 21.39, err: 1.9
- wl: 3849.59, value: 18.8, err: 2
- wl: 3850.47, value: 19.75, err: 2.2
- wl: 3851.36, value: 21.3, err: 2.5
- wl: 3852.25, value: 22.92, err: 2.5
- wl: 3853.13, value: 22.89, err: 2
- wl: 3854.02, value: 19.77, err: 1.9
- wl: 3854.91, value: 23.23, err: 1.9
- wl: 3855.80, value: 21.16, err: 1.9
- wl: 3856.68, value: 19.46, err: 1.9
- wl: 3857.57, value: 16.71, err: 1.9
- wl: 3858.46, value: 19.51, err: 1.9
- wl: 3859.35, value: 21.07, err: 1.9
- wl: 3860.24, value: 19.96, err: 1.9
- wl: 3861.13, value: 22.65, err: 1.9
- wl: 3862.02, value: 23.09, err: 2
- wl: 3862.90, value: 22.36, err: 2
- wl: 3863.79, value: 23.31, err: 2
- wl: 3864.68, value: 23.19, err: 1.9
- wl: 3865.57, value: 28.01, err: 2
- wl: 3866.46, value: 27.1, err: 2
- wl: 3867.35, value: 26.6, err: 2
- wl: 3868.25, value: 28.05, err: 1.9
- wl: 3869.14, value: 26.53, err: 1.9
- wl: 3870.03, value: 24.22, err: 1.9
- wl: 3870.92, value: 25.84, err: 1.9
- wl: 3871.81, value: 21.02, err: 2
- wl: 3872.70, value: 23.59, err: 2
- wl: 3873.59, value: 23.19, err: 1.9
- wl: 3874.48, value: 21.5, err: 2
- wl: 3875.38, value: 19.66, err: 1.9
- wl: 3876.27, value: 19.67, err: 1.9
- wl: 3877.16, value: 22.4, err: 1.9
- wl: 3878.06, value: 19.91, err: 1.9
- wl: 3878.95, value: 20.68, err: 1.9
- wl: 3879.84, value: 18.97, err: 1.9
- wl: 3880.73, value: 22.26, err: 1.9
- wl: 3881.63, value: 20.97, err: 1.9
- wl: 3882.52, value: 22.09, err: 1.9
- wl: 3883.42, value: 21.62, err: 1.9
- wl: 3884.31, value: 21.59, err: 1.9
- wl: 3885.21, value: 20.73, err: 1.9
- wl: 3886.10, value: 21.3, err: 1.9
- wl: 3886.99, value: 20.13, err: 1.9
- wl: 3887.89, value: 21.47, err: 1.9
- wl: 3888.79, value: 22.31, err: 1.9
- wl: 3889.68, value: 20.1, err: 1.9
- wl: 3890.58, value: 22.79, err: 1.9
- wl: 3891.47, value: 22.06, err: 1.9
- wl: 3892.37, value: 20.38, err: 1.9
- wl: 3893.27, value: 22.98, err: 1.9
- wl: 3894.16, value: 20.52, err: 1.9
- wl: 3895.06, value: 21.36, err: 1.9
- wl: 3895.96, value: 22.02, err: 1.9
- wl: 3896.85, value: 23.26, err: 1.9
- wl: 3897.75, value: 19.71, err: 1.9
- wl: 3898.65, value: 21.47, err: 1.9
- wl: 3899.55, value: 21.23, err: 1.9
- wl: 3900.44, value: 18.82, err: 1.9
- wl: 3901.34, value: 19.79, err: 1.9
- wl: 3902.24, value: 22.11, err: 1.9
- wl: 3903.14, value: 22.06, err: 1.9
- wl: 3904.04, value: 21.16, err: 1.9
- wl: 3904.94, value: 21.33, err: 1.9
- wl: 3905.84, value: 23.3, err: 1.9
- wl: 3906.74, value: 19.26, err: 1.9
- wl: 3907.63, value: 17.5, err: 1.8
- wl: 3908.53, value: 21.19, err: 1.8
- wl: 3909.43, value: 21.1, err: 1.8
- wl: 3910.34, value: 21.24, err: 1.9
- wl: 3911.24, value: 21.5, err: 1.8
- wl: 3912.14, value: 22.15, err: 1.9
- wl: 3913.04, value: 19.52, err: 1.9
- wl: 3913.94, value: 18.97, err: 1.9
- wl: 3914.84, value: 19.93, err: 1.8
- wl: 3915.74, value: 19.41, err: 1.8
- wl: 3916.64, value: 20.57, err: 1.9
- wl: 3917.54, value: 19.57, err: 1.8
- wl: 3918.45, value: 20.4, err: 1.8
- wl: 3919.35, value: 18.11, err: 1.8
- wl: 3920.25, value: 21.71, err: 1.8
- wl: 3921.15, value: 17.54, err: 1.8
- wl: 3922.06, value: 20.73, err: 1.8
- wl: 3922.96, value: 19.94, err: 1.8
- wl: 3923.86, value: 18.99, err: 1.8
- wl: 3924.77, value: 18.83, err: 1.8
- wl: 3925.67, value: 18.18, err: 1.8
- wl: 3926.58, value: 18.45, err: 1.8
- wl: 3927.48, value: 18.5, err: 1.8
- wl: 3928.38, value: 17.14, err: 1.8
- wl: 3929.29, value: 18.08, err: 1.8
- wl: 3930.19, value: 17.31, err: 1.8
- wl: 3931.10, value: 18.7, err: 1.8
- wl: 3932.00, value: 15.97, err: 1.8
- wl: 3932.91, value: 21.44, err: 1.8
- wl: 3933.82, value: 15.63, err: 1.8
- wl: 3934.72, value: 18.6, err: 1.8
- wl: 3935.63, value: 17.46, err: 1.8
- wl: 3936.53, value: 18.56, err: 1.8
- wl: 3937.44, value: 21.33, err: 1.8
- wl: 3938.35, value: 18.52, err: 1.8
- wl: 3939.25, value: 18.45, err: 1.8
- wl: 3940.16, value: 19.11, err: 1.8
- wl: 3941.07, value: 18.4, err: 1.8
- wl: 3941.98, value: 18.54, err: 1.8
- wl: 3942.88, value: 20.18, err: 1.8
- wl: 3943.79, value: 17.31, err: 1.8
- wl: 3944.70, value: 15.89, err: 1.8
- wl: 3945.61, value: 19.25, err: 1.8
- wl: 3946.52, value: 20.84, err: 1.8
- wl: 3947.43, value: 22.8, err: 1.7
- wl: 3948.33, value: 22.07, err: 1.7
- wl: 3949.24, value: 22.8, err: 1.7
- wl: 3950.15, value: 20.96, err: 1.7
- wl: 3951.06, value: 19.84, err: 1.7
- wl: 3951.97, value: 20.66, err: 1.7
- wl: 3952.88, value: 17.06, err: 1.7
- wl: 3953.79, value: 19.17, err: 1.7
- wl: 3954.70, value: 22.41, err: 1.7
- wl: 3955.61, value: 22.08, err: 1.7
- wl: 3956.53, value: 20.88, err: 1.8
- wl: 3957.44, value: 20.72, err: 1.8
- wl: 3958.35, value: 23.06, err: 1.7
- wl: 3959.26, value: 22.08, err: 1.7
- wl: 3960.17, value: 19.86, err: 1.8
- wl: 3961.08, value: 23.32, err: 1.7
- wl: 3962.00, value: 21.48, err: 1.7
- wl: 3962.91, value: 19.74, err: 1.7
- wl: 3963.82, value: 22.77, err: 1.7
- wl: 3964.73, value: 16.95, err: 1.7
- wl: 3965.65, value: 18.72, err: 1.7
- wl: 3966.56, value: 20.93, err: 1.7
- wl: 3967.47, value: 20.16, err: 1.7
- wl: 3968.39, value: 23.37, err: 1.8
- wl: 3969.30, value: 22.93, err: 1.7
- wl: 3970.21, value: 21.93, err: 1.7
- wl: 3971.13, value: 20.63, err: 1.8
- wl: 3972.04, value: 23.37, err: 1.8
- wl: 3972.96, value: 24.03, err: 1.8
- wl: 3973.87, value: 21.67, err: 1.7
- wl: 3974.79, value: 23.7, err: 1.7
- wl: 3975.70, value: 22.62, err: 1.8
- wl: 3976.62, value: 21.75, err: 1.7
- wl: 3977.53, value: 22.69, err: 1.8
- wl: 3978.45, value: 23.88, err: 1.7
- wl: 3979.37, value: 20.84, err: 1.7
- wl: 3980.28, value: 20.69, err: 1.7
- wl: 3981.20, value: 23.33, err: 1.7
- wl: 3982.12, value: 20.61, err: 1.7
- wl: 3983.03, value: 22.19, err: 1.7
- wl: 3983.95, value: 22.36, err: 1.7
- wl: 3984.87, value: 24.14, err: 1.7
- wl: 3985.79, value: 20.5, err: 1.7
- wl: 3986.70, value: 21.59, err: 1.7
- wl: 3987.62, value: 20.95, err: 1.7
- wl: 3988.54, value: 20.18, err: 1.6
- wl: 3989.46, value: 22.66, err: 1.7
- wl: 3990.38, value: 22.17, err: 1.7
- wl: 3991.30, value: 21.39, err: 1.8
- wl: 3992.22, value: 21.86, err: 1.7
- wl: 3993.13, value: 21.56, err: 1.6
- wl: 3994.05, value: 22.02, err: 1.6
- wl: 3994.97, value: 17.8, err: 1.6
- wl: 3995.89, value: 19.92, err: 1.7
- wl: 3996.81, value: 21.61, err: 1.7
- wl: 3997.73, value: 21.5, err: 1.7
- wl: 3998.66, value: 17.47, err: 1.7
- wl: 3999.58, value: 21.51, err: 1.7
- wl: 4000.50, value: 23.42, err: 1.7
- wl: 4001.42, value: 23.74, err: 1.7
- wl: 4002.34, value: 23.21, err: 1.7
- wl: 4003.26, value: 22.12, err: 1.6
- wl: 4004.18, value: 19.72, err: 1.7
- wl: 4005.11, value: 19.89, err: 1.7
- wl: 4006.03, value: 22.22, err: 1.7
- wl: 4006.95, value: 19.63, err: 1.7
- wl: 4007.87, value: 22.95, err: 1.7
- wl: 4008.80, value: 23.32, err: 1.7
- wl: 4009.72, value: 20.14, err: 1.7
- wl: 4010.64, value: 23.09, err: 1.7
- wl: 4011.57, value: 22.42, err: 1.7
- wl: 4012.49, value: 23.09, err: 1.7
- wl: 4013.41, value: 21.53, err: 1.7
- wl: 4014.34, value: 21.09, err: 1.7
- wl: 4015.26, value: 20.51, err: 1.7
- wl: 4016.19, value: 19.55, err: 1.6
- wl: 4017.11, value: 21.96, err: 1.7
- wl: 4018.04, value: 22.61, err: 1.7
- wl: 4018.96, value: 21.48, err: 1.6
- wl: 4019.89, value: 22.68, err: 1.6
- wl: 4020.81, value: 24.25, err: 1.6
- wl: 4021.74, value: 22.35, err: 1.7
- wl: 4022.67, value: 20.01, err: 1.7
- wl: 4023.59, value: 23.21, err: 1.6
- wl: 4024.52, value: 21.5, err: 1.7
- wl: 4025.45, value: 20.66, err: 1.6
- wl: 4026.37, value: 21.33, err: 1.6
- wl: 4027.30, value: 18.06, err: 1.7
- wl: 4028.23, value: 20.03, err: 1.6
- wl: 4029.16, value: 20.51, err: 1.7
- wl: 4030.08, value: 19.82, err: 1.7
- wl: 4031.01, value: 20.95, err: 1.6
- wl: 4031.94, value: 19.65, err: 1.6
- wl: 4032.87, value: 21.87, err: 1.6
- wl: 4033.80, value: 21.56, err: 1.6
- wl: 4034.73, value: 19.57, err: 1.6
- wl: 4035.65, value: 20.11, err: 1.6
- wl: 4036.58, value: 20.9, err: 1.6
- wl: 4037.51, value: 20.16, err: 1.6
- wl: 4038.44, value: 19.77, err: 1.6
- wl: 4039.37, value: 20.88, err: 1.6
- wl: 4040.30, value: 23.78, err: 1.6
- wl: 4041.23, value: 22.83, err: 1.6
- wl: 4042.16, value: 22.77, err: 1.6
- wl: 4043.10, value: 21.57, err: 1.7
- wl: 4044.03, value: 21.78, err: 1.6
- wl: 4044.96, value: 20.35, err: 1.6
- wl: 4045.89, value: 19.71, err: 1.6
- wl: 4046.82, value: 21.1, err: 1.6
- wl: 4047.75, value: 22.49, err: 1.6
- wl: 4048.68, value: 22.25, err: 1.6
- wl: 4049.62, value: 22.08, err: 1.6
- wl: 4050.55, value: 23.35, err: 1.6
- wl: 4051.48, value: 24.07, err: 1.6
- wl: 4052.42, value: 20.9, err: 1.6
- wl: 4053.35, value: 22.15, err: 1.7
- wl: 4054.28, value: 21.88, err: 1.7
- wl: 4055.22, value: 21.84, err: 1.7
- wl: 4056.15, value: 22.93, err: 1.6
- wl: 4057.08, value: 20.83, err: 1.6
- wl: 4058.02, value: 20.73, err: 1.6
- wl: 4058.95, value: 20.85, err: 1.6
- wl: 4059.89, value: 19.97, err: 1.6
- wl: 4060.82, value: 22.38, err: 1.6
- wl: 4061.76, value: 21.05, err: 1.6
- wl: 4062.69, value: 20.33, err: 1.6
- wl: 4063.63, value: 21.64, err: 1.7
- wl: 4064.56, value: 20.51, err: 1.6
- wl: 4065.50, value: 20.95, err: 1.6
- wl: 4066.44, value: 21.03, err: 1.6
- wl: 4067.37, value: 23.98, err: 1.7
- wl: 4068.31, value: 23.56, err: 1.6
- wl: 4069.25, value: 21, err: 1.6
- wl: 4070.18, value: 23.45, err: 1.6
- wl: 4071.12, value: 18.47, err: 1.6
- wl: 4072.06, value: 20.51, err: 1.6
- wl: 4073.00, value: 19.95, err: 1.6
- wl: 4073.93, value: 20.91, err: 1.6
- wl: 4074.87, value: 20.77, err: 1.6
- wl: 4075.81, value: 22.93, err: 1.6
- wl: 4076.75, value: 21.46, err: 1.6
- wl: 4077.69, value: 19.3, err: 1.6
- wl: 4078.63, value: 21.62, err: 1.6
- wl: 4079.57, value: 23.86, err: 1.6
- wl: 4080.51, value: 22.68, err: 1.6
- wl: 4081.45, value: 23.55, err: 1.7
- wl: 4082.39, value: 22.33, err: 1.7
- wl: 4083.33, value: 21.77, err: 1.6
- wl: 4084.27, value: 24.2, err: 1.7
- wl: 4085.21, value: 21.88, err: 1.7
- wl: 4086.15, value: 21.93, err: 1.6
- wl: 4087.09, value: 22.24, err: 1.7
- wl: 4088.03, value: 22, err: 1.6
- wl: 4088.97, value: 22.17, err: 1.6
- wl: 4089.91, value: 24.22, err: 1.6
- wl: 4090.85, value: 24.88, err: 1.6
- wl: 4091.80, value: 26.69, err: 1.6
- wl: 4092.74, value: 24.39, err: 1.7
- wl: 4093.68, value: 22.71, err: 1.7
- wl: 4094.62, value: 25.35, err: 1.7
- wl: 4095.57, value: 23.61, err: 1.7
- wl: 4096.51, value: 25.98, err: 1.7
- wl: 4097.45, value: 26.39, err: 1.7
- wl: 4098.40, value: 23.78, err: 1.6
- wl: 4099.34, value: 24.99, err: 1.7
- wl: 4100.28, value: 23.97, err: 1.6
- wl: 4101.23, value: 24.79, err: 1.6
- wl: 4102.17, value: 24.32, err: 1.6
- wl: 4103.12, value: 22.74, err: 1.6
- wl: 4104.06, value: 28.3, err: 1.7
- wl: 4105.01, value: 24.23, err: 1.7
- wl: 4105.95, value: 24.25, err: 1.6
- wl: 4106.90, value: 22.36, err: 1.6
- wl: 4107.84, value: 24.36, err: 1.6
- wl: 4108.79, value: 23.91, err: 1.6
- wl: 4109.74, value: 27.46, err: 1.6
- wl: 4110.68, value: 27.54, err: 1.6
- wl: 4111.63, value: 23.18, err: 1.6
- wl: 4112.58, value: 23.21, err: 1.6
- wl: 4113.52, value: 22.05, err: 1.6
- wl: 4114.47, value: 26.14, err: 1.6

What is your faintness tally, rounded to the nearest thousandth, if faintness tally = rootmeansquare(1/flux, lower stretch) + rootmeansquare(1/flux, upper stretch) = 0.091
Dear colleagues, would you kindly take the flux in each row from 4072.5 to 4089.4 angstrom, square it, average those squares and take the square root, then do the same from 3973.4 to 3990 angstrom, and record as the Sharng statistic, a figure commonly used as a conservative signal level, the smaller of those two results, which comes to 22.0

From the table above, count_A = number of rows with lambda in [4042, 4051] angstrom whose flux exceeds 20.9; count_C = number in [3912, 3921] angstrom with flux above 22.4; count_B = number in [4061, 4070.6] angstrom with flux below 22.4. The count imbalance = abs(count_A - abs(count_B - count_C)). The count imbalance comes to 1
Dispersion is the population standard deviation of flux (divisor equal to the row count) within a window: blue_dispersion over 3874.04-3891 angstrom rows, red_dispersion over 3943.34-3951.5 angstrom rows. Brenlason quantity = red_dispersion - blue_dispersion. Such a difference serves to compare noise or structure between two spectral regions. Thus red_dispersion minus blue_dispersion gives 1.2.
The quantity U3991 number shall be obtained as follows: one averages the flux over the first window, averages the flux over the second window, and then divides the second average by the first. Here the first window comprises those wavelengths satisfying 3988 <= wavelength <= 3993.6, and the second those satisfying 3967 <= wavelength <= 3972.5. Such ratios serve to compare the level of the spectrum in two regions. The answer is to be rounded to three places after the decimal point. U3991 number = 1.020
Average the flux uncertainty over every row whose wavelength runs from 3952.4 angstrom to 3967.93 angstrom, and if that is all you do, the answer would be 1.72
